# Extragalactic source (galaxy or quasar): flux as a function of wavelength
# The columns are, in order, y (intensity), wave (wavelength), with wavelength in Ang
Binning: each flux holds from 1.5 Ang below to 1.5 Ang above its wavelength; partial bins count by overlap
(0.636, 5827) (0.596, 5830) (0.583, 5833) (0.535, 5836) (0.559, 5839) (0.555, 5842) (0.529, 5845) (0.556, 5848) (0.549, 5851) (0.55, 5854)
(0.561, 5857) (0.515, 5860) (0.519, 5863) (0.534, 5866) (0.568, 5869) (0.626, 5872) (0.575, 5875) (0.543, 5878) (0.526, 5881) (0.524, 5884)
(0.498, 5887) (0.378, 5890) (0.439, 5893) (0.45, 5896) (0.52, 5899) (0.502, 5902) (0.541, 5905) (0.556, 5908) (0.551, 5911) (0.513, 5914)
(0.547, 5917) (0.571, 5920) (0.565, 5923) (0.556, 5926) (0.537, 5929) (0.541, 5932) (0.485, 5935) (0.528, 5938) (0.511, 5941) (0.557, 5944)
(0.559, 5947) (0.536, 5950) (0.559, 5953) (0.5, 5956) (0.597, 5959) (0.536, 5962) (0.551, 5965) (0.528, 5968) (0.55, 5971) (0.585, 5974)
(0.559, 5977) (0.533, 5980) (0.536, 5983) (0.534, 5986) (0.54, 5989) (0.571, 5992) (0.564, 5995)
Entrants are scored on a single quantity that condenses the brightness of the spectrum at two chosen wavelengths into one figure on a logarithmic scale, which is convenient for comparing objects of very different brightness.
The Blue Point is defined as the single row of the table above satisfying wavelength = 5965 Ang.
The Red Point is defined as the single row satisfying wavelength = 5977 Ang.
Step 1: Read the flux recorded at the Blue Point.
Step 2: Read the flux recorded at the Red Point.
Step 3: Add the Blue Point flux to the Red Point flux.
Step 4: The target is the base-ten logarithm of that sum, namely 0.045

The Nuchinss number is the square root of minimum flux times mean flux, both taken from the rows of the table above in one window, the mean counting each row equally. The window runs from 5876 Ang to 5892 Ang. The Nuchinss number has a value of 0.43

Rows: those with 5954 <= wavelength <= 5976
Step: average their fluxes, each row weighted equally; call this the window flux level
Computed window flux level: 0.550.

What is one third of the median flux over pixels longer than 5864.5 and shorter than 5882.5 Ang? 0.185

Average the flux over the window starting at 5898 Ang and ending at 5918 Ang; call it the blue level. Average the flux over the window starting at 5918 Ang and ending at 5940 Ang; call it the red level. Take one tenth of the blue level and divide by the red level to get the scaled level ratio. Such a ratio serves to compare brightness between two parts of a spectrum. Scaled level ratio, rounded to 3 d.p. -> 0.099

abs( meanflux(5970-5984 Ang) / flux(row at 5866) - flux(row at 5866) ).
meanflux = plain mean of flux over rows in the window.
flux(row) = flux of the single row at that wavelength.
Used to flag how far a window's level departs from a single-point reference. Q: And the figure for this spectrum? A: 0.50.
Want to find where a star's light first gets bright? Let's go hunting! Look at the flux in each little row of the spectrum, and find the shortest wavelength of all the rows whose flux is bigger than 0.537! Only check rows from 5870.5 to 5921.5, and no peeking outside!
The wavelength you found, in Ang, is 5872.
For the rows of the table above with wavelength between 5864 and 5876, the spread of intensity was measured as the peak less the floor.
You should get 0.092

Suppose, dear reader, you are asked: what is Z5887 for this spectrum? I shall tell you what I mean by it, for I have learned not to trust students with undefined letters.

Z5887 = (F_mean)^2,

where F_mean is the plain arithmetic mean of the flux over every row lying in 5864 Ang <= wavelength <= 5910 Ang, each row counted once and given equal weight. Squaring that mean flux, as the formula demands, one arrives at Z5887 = 0.269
